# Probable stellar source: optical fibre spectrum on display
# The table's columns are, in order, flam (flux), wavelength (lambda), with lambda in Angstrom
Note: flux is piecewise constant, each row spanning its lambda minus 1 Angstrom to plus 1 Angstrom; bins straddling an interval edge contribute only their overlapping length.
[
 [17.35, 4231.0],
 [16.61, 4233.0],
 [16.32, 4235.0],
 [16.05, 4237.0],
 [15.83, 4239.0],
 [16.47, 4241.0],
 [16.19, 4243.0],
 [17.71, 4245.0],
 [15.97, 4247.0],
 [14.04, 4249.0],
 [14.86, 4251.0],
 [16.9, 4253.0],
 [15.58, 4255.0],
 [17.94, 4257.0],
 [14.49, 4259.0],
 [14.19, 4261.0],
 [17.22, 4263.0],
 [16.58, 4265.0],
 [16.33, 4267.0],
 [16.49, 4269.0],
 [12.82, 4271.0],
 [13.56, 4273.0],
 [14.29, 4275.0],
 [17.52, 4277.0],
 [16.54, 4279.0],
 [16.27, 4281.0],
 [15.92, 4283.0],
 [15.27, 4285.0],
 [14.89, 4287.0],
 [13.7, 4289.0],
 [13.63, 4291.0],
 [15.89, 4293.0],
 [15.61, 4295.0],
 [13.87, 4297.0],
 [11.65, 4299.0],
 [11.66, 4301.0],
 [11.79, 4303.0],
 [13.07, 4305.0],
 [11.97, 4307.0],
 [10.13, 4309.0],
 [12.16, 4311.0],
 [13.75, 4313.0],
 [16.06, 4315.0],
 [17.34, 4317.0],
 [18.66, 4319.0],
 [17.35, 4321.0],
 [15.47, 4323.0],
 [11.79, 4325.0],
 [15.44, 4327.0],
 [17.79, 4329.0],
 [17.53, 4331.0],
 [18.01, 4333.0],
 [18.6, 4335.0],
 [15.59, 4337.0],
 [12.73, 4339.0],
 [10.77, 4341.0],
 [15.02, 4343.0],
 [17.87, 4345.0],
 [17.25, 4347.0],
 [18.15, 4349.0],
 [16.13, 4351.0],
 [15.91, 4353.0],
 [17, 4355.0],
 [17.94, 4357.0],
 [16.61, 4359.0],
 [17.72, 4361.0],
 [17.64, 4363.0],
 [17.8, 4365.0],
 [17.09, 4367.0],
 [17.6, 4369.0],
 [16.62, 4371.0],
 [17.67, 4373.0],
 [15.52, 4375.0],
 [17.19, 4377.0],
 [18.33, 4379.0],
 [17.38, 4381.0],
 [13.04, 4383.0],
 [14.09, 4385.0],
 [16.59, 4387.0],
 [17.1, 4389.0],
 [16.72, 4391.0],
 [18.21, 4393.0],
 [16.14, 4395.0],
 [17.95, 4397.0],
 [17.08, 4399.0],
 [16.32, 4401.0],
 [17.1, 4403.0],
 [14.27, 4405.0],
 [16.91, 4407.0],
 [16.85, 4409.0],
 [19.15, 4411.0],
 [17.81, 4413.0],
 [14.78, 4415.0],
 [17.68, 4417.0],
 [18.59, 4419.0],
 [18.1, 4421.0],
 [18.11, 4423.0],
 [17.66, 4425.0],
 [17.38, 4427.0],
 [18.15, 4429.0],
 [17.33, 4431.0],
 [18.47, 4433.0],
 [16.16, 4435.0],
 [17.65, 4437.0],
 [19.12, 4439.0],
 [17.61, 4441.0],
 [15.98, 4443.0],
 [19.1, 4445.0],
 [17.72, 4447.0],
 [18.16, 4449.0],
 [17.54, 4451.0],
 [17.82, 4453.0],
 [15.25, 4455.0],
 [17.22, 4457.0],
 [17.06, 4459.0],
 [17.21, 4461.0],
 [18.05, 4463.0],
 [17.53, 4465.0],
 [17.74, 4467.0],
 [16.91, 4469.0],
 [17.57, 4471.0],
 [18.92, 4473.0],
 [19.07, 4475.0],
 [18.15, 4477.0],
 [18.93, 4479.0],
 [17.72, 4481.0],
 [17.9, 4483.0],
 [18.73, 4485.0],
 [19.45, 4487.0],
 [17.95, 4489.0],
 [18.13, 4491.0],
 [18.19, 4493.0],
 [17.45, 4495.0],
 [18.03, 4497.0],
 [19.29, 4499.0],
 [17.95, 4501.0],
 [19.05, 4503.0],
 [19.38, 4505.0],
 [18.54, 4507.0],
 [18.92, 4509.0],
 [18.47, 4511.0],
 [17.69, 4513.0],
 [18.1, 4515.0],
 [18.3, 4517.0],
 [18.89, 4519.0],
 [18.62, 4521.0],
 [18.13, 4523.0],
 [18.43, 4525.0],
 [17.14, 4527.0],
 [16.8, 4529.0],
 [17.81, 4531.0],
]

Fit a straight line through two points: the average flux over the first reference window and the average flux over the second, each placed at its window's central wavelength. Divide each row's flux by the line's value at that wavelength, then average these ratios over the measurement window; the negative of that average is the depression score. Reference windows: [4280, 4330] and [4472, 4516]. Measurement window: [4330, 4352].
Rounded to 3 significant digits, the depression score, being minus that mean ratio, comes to -1.06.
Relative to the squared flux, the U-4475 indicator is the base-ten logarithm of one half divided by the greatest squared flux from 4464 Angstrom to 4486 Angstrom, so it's -2.86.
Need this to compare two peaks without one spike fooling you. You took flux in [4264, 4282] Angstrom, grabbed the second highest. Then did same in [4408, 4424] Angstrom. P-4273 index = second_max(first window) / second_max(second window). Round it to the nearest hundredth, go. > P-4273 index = 0.89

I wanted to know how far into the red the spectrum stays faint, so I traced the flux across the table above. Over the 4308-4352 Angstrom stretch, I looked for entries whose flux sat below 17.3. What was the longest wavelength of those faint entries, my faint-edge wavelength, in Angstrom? 4351.0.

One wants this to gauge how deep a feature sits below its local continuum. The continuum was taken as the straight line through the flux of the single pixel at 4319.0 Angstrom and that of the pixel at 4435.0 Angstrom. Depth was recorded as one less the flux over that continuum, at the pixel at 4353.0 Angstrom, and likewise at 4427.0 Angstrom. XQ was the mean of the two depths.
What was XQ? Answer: 0.02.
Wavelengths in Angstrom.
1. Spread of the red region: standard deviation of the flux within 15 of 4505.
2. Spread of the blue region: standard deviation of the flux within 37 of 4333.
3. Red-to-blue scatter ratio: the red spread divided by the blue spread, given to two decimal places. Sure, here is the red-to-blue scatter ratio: 0.22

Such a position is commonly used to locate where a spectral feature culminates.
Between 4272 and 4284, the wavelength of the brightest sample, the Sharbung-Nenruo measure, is 4277.0 Angstrom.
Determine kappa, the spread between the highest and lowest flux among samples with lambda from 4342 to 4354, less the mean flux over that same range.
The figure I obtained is -14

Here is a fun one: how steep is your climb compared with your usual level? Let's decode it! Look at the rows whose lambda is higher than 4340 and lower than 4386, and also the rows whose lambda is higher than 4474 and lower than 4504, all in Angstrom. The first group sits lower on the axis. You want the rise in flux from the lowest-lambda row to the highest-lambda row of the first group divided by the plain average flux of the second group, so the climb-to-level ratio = 0.18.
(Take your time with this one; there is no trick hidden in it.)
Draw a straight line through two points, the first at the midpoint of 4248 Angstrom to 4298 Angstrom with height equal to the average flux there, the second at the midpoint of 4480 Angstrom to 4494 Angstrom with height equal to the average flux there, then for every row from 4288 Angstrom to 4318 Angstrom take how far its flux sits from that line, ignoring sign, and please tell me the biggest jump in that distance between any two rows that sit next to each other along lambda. 2.2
